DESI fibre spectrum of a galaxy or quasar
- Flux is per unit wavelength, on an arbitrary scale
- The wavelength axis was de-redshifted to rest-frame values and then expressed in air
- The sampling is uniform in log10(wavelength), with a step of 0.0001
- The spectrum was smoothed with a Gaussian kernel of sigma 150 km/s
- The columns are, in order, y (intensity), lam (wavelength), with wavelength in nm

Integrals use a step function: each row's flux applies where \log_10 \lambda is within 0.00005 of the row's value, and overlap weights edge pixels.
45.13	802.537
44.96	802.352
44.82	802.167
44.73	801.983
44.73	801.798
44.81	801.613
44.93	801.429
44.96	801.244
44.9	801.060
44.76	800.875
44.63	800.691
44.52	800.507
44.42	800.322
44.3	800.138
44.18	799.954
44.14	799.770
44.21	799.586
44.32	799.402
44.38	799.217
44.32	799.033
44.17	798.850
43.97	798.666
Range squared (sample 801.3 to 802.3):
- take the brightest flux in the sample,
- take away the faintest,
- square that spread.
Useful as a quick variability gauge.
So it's 0.040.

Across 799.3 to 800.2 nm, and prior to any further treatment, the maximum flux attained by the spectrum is 44.32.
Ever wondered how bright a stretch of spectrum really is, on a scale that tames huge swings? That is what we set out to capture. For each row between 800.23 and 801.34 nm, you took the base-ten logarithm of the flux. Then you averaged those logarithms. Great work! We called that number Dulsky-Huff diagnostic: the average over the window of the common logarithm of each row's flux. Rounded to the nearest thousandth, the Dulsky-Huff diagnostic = 1.650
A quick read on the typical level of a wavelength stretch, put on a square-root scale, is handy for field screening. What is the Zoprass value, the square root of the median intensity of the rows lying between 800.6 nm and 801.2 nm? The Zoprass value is 6.69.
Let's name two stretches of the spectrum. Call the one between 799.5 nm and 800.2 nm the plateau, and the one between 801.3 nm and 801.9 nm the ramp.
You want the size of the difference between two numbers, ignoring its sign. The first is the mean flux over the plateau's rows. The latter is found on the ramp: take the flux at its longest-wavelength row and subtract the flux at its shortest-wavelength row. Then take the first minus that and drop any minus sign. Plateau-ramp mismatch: 44.4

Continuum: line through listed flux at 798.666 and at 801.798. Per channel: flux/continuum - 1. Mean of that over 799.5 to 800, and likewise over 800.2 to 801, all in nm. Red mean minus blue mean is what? 0.0046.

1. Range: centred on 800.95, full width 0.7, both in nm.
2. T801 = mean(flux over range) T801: 44.8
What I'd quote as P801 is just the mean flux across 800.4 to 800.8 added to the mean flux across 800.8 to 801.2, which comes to 89.4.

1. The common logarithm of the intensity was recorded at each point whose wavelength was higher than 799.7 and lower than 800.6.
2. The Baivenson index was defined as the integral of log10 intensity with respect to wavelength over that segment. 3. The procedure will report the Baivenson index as 1.5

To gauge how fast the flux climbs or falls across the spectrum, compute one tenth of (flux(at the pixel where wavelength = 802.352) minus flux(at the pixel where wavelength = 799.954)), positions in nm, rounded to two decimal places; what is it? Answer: 0.08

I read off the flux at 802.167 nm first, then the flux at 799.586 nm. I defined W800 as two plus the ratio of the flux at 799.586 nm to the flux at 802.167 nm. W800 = 2.986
